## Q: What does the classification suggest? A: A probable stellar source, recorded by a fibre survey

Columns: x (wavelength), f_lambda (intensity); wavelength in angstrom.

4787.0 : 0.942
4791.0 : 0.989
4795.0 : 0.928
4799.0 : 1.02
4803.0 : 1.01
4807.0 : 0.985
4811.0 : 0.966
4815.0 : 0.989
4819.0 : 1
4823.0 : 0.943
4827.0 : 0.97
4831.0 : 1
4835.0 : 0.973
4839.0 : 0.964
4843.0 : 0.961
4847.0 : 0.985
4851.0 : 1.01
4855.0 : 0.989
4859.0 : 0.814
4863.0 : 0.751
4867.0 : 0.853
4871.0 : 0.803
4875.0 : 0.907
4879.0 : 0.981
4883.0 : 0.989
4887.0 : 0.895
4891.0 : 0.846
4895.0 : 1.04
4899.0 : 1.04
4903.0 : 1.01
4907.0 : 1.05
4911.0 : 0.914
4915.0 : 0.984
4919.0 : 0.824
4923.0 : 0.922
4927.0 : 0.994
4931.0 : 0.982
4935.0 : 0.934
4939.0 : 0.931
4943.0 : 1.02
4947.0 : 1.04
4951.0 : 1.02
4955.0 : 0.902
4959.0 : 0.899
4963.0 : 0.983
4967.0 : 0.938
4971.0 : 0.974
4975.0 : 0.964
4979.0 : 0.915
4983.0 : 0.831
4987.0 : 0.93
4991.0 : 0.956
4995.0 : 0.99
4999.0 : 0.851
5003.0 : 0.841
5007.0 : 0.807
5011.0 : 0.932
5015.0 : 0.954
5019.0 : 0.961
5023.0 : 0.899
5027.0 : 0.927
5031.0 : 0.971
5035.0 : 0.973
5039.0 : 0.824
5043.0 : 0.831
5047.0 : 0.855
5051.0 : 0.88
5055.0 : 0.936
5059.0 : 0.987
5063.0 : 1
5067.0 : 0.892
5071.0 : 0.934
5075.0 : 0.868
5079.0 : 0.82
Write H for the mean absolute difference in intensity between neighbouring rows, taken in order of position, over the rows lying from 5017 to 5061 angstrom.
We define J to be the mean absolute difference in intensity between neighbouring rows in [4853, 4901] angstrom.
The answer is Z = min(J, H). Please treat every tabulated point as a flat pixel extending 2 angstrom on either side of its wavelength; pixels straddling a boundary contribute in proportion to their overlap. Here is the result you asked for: 0.045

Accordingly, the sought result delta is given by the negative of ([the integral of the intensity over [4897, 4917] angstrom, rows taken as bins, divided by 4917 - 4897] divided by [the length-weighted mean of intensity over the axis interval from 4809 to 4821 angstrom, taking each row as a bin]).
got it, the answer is -1.015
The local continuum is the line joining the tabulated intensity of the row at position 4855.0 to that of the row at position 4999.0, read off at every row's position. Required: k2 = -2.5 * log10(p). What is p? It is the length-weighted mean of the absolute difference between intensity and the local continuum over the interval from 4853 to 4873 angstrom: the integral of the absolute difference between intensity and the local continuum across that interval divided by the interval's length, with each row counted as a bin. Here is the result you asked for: 2.1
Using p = 0.139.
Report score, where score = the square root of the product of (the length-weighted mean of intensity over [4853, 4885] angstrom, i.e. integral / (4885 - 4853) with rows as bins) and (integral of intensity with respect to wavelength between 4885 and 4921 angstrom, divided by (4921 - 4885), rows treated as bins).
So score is 0.920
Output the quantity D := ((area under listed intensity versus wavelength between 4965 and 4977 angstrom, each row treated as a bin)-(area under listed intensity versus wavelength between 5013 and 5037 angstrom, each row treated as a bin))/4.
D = -2.8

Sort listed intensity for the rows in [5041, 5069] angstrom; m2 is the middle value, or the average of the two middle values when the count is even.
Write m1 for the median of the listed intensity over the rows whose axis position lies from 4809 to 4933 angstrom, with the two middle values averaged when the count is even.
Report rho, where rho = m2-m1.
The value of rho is -0.081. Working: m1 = 0.97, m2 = 0.892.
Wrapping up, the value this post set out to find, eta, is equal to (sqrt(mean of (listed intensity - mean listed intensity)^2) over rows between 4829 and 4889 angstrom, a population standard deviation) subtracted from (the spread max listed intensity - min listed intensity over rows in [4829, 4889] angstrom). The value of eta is 0.18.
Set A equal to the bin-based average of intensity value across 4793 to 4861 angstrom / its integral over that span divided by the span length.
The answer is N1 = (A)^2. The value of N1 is 0.943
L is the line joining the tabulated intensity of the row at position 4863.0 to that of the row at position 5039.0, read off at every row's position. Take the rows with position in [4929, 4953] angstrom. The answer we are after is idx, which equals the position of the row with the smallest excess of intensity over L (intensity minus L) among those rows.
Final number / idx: 4939.0 angstrom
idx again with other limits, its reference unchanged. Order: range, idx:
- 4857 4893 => 4863.0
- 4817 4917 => 4863.0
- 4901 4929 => 4919.0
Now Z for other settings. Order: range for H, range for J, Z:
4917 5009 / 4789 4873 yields 0.043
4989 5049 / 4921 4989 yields 0.049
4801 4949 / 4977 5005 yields 0.055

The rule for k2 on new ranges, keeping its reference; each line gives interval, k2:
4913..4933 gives 3.1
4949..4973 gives 3.0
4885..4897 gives 2.7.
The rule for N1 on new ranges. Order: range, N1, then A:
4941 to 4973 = 0.945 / 0.97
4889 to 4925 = 0.919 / 0.96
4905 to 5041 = 0.877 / 0.94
